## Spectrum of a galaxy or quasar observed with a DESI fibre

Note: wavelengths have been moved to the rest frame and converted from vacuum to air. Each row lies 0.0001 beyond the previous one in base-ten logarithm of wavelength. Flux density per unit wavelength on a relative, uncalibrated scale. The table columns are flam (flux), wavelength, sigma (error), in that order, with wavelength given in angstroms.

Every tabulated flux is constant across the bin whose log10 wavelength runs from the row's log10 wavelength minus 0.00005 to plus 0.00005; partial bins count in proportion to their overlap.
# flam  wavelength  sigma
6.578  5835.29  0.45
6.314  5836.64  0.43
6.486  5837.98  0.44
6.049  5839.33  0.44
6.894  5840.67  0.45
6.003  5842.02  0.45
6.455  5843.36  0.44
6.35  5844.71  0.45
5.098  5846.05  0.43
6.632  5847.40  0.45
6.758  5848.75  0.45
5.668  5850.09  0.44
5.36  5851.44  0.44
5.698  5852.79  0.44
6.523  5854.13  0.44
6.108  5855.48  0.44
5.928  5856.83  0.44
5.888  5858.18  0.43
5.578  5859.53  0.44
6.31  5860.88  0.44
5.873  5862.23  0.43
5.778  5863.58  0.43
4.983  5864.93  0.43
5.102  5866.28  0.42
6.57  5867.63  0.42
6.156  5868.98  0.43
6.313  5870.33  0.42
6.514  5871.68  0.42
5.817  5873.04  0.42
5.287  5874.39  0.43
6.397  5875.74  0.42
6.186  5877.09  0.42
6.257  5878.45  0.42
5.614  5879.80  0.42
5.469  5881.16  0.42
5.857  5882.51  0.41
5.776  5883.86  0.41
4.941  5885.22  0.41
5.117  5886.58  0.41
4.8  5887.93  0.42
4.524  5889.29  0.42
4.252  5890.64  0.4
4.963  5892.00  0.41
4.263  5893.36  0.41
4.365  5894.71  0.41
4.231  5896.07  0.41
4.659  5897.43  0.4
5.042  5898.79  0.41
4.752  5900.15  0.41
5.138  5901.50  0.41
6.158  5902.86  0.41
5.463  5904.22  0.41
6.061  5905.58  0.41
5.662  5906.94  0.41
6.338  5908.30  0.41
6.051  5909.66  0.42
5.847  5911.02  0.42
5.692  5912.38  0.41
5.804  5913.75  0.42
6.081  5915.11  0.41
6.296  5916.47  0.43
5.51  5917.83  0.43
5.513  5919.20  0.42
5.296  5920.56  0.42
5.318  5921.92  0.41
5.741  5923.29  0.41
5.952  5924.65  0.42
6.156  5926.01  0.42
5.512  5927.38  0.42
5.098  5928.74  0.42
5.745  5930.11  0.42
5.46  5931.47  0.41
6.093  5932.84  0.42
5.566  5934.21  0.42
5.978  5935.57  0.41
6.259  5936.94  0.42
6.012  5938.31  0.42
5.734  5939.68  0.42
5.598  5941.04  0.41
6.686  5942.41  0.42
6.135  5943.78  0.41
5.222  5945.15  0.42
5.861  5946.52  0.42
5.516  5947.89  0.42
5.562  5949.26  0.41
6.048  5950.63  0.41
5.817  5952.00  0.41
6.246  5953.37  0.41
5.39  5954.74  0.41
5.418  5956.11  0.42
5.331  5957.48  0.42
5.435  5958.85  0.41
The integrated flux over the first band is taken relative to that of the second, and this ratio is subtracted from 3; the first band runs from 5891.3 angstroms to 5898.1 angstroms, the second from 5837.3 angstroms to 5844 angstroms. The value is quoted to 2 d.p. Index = 2.29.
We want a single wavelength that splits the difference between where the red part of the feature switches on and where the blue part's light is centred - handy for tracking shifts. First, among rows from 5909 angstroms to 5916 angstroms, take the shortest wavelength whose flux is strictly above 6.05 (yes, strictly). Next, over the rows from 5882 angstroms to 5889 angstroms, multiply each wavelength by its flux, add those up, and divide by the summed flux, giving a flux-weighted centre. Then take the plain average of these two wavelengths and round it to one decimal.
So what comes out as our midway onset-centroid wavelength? 5897.4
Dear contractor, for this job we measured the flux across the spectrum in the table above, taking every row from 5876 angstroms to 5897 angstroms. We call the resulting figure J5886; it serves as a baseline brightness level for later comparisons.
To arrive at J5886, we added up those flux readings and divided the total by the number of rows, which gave 5.1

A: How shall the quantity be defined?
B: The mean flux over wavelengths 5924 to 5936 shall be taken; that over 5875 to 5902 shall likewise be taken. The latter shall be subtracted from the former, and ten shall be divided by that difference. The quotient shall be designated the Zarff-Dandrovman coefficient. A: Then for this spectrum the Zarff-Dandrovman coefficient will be 17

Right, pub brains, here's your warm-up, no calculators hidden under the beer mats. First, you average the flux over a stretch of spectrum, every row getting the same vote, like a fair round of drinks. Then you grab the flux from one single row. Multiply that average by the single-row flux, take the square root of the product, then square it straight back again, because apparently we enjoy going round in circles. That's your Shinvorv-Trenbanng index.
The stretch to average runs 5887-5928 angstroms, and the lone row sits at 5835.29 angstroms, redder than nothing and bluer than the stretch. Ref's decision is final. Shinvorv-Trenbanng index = 35.4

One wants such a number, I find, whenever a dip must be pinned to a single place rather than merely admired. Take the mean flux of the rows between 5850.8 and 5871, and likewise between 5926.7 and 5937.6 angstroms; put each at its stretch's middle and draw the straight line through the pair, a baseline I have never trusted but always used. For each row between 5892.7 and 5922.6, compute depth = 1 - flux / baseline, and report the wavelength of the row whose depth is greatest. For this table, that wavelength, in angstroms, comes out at 5896.07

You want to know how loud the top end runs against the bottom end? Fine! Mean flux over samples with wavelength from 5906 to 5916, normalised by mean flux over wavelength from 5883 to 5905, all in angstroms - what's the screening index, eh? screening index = 1.21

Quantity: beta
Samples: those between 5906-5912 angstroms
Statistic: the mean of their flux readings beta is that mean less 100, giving -94.0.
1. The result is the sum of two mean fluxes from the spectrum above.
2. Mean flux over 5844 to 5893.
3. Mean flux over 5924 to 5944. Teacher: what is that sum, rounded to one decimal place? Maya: 11.6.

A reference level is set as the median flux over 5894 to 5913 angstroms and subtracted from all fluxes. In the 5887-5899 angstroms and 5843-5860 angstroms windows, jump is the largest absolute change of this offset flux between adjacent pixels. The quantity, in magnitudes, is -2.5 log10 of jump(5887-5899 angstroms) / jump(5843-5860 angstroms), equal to 0.8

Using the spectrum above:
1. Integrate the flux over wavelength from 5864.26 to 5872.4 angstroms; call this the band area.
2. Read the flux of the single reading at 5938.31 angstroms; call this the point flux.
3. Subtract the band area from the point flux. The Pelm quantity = -42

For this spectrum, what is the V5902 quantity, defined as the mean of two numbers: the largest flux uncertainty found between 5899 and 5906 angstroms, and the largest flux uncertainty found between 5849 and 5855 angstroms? 0.425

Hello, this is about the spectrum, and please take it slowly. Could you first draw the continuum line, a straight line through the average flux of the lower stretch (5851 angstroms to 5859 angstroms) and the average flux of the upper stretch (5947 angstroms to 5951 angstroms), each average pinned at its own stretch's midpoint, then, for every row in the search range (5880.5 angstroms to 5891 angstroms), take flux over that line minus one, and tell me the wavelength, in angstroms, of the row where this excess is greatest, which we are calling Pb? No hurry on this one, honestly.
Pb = 5882.51 angstroms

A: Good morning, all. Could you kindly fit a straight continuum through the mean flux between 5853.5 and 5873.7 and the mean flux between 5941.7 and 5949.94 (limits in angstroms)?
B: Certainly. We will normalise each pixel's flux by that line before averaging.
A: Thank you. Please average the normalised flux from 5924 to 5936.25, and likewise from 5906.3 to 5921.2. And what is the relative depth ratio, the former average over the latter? 0.99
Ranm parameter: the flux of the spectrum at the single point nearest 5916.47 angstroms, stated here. 6.296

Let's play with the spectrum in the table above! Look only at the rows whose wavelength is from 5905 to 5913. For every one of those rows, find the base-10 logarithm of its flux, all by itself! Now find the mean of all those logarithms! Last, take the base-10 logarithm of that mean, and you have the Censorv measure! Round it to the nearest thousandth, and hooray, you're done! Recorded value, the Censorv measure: -0.111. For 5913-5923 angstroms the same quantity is -0.123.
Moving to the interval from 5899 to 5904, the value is -0.139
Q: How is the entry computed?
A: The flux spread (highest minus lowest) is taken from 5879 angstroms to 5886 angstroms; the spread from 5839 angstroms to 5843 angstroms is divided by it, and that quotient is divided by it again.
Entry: 1.06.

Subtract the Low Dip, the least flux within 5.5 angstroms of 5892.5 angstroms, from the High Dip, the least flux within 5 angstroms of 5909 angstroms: 1.2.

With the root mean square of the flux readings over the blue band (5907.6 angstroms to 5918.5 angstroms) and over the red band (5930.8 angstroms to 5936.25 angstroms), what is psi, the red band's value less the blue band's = -0.18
